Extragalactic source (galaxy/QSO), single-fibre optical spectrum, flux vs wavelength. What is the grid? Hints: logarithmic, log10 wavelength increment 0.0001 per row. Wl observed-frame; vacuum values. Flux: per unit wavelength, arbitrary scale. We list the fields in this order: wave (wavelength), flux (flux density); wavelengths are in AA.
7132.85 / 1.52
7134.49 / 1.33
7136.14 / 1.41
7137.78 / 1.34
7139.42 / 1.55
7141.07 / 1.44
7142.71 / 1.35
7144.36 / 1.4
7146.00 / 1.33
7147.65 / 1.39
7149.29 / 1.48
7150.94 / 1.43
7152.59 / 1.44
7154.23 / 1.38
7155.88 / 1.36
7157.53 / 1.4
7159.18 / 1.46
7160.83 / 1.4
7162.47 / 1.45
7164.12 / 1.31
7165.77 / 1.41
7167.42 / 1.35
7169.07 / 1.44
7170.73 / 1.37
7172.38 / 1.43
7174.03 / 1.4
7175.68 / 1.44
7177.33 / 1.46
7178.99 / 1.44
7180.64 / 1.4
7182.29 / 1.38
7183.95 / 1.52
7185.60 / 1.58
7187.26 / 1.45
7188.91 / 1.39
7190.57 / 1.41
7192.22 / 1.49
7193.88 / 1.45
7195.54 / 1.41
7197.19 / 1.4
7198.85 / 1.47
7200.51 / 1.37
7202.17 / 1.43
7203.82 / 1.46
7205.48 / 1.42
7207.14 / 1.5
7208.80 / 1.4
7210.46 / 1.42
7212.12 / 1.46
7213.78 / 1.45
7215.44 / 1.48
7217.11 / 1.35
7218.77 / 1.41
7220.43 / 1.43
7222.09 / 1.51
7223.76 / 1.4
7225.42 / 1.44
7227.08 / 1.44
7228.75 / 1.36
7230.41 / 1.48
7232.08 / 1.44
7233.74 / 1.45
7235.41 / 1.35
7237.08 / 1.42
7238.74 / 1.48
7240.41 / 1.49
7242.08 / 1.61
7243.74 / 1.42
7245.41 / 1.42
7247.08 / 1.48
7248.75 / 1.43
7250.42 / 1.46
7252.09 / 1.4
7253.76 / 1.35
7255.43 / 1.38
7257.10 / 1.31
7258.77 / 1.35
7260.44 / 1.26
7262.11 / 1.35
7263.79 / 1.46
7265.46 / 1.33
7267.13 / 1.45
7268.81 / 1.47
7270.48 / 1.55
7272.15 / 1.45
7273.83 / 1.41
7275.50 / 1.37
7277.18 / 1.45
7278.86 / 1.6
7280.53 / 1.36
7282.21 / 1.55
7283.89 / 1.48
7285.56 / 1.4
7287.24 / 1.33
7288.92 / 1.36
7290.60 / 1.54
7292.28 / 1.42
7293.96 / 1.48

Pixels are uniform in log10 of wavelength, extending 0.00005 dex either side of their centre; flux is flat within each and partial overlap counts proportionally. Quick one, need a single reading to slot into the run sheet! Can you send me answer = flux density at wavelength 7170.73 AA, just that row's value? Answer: 1.37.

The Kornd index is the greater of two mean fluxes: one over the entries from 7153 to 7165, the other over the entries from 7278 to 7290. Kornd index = 1.44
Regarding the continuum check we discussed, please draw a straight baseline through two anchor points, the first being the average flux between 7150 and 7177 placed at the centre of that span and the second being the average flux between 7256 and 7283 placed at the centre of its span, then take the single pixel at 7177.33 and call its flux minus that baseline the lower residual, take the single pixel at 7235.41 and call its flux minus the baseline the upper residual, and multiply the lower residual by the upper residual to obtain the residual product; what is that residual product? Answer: -0.003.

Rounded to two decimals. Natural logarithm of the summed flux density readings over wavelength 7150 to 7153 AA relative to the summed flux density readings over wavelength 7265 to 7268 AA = 0.03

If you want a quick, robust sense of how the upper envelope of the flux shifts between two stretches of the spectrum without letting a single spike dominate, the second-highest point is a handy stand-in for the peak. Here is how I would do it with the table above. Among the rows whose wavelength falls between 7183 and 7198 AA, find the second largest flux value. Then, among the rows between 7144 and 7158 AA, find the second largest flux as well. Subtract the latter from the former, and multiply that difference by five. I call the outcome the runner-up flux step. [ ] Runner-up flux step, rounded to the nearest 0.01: 0.40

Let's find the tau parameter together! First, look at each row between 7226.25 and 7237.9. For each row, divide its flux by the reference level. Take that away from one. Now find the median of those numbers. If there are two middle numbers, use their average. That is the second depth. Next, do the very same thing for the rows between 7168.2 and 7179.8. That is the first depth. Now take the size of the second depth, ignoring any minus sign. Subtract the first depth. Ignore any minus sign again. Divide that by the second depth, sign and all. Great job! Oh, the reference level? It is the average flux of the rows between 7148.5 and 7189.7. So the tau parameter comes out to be -2.0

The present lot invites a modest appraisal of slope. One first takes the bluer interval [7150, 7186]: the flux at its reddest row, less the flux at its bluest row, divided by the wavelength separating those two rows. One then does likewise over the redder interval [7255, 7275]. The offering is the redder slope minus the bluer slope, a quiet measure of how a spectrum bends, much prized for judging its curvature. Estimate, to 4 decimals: -0.0027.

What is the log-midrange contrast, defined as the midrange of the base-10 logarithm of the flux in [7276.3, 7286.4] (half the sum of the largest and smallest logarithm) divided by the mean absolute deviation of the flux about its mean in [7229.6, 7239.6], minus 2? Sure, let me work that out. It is 2.9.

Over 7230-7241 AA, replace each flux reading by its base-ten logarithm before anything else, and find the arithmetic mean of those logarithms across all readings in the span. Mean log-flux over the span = 0.159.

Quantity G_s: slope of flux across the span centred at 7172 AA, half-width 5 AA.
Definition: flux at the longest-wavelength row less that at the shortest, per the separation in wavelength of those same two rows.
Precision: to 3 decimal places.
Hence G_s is 0.011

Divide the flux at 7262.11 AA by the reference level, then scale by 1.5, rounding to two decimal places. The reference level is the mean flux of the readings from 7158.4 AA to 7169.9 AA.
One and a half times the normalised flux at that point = 1.44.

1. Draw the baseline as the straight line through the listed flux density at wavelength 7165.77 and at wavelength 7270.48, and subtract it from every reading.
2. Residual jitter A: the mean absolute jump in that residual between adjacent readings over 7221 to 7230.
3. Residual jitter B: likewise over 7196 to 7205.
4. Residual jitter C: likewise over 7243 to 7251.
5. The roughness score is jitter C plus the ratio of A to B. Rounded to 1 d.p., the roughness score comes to 1.0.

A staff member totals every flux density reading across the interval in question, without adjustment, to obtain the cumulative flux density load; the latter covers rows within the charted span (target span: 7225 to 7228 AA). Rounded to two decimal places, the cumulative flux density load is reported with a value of 2.88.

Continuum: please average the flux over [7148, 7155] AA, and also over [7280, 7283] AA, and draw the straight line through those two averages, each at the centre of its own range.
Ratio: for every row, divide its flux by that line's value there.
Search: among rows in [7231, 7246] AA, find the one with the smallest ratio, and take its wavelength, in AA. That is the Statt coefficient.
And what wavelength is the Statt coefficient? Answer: 7235.41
